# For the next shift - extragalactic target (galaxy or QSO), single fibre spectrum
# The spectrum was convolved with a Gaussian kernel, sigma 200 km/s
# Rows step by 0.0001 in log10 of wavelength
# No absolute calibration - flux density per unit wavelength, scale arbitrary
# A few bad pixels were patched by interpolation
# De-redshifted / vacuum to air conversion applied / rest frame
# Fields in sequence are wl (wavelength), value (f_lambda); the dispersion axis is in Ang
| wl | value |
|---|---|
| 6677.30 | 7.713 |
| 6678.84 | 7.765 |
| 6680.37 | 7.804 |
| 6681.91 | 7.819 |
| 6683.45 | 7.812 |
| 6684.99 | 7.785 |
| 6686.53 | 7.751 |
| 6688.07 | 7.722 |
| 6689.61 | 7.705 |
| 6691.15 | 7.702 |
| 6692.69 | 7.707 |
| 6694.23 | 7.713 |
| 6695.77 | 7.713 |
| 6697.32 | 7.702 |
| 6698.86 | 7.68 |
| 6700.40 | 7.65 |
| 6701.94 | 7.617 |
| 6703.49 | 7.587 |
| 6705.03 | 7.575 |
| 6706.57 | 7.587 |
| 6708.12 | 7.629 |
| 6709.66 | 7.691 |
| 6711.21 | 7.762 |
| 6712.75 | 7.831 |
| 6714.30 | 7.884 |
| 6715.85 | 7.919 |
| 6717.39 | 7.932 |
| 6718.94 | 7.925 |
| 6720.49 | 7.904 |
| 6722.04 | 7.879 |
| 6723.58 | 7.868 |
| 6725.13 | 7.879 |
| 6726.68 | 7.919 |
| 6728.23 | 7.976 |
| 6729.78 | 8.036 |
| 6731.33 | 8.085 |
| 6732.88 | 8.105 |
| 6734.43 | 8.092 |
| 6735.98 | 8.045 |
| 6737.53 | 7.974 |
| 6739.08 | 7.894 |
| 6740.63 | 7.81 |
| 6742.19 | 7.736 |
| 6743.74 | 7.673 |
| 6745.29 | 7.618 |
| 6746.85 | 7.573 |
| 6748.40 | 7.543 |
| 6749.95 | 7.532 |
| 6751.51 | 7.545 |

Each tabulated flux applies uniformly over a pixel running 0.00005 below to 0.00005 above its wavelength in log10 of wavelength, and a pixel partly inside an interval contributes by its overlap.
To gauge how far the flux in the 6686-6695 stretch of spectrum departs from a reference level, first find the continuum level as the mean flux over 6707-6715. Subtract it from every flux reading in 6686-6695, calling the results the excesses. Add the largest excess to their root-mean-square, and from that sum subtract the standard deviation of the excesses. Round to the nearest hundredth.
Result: 0.02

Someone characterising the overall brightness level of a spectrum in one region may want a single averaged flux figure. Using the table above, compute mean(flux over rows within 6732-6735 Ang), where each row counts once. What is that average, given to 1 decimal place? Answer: 8.1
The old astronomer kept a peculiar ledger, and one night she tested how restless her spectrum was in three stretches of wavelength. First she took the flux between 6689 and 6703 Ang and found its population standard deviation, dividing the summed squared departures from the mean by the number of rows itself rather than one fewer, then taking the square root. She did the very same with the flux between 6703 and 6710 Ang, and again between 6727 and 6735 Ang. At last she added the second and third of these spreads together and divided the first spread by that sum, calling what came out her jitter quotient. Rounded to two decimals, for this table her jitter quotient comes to 0.35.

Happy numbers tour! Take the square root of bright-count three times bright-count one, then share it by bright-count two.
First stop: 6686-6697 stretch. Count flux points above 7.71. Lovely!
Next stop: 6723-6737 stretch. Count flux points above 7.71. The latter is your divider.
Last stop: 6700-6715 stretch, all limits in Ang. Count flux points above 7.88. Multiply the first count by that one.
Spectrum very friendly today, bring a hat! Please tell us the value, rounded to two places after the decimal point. 0.22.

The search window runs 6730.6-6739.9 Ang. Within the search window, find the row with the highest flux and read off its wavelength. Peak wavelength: 6732.88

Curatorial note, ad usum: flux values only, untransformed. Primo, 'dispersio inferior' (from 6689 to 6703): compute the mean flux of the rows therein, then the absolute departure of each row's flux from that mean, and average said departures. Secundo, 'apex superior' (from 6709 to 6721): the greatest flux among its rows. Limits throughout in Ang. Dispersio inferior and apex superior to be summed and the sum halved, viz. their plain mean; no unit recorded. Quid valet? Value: 3.98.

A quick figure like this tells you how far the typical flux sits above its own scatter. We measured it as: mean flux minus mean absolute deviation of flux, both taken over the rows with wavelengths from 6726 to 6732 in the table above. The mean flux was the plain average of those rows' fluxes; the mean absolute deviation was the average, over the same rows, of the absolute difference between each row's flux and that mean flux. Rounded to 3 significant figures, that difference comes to 7.95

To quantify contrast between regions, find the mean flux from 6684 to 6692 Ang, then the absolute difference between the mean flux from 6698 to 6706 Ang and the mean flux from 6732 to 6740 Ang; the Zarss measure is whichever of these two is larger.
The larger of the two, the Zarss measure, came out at 7.73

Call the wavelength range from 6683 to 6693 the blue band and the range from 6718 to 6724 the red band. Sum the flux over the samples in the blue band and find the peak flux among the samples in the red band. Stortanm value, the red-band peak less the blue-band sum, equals -46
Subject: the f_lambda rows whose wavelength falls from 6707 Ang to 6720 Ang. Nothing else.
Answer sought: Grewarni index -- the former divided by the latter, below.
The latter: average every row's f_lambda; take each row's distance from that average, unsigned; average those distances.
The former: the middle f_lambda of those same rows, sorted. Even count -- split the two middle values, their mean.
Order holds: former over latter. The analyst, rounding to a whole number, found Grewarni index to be 82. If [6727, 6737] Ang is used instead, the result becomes 215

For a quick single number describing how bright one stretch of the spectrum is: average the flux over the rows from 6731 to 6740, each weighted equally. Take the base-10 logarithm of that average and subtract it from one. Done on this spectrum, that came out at 0.095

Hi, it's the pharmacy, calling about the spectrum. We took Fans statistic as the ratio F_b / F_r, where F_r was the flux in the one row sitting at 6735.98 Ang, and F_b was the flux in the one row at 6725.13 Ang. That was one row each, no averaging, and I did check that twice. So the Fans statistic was 0.98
